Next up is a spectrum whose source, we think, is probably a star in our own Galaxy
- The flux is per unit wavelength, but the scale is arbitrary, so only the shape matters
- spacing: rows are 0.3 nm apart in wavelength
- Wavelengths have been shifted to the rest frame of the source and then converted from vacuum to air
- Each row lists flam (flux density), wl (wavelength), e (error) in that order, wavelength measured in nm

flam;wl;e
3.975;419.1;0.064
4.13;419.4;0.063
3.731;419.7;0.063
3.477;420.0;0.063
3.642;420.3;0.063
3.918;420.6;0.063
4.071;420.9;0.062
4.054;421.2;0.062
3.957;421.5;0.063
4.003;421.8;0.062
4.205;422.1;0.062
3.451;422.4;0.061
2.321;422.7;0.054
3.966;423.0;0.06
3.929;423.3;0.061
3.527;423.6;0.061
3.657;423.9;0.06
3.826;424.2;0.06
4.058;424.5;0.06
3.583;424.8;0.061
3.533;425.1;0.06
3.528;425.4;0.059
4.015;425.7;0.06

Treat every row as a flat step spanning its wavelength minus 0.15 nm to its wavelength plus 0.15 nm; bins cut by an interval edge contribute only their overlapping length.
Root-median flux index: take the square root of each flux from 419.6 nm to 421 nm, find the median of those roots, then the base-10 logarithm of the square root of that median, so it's 0.143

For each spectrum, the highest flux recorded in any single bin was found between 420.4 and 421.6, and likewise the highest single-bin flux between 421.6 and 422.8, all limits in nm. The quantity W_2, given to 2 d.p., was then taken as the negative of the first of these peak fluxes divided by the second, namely -0.97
